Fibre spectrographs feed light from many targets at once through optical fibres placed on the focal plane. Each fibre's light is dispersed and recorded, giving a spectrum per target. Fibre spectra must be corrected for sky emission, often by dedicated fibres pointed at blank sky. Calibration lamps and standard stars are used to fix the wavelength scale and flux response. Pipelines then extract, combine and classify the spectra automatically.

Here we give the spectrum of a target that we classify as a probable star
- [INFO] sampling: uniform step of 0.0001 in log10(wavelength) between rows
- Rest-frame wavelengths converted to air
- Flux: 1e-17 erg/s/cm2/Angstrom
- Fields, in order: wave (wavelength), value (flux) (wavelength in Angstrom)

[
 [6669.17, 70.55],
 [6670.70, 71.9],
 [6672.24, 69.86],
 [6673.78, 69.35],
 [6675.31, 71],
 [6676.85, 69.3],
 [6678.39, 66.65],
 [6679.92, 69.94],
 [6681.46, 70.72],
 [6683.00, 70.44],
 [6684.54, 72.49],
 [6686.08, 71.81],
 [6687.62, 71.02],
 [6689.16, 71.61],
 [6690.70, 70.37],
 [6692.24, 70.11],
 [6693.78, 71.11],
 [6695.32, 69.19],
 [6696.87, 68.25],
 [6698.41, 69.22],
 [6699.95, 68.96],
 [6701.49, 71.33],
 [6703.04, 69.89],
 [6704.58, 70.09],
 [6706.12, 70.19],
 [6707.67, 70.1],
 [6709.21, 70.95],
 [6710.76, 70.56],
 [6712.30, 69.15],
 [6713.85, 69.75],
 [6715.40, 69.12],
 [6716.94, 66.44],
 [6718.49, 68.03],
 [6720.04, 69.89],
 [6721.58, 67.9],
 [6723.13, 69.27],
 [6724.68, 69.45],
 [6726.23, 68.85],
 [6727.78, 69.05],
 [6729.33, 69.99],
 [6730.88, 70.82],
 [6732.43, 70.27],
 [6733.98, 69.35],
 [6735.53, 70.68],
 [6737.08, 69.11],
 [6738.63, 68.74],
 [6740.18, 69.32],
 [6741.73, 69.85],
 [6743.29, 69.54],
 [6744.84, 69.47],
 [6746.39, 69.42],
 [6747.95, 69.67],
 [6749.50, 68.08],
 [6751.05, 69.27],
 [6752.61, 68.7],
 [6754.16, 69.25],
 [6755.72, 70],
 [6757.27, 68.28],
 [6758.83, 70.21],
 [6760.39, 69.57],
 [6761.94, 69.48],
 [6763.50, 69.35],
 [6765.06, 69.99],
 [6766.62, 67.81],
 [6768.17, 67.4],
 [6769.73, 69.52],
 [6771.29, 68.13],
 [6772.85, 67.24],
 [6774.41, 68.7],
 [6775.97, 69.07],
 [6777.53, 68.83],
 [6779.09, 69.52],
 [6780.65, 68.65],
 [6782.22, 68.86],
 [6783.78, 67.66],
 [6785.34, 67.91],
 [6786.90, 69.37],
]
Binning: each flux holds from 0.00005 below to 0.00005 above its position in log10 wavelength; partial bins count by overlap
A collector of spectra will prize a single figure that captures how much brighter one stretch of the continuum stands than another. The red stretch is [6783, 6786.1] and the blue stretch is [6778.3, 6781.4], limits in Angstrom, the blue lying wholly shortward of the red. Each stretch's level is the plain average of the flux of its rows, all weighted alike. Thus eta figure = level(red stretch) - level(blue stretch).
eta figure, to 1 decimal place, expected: -1.3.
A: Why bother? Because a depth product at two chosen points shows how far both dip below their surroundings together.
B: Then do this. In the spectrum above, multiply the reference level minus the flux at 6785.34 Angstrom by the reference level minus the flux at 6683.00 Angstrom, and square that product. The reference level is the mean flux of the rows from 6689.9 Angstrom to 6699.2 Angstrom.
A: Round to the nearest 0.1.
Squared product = 1.7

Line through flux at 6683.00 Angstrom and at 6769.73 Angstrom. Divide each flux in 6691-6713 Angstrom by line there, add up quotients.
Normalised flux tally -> 14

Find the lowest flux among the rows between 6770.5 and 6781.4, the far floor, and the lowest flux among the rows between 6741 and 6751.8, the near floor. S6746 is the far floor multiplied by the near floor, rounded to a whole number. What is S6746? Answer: 4578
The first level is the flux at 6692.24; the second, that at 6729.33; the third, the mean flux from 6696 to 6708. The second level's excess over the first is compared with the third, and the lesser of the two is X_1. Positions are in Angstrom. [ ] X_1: -0.1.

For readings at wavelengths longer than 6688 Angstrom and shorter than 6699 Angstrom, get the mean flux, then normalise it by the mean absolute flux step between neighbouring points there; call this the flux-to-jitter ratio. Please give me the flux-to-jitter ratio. 66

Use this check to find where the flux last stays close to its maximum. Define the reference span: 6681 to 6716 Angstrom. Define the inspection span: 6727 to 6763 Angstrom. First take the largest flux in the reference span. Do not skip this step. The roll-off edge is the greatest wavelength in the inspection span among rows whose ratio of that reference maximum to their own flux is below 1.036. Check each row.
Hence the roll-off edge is 6758.83 Angstrom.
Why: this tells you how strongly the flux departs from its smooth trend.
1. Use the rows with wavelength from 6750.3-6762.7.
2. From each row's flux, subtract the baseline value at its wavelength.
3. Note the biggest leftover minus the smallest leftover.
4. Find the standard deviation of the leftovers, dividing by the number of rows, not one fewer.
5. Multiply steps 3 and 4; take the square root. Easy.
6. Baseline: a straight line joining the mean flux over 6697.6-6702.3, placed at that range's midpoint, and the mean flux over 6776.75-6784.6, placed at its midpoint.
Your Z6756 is 1.1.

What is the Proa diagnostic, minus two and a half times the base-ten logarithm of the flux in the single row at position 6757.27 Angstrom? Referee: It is -4.59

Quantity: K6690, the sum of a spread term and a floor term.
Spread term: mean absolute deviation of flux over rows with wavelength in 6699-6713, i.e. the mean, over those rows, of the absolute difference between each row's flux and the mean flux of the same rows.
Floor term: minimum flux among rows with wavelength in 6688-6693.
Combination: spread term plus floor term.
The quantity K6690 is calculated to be 71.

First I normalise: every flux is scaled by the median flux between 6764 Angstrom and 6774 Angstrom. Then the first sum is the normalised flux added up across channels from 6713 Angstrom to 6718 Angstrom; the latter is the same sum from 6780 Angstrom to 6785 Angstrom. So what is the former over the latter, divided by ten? 0.100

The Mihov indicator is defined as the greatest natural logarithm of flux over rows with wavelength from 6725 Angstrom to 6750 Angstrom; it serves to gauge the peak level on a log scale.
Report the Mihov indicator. 4.26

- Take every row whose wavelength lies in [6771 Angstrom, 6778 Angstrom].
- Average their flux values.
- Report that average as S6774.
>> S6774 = 68.4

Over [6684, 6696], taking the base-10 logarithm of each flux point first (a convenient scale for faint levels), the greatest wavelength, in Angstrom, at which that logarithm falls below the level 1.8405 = 6695.32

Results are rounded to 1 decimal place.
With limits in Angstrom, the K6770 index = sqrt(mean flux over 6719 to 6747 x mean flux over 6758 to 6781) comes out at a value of 69.2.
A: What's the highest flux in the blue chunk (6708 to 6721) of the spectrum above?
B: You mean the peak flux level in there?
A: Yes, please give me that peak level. 70.95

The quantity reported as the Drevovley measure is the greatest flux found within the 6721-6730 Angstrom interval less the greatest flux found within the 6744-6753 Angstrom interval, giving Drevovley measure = 0.32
